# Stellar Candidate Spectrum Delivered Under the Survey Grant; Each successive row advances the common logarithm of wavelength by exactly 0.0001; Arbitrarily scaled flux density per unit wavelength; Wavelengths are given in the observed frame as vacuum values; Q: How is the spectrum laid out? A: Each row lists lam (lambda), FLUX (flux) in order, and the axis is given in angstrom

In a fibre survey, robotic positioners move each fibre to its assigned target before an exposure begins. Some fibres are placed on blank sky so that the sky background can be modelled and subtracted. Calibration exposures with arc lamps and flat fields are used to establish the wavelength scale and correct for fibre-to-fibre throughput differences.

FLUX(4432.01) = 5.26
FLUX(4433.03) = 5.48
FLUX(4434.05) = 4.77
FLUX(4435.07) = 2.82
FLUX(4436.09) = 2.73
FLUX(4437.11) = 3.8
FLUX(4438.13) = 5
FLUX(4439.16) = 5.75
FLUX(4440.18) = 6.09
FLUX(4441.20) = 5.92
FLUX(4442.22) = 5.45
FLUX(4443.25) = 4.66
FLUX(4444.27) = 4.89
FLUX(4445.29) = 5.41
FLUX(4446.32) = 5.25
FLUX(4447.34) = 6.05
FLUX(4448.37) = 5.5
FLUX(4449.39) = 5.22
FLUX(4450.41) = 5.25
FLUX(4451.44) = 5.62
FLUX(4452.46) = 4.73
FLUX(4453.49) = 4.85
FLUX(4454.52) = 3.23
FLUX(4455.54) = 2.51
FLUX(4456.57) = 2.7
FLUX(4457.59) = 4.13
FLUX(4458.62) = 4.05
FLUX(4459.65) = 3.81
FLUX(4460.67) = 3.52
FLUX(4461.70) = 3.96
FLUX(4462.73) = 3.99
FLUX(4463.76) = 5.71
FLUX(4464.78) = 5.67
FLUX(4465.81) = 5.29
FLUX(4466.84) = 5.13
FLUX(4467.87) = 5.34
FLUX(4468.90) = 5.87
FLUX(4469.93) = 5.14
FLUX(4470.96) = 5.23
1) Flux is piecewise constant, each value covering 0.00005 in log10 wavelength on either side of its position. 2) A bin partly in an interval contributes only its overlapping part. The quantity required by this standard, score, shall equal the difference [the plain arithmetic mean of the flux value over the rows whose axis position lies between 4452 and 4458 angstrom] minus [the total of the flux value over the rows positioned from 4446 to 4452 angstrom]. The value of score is -29.2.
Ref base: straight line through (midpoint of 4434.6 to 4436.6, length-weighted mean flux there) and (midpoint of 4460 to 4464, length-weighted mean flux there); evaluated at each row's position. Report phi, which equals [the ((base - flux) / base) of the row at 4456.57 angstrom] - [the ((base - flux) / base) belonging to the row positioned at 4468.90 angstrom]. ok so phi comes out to 0.6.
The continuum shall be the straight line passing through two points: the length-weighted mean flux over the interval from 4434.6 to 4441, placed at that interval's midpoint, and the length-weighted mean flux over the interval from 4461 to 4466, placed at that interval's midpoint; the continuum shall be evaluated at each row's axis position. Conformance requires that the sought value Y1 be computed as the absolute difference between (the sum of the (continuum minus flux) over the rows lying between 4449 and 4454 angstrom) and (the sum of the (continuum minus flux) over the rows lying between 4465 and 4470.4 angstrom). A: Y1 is 0.2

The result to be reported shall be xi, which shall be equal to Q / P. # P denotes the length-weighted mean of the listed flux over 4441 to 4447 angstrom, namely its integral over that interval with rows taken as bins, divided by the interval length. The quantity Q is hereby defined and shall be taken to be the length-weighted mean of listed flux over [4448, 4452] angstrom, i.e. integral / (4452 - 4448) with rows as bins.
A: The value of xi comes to 1.03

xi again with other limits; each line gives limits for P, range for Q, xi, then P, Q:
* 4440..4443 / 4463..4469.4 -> 0.96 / 5.69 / 5.4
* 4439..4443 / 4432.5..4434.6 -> 0.89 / 5.73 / 5.1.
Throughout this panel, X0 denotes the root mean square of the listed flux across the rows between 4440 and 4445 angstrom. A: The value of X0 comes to 5.4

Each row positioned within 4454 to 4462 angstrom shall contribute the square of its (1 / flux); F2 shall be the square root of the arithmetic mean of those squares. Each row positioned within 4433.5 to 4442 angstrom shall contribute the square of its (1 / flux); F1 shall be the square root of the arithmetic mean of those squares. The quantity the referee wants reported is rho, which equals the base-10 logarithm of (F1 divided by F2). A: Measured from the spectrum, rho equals -0.08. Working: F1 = 0.25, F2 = 0.30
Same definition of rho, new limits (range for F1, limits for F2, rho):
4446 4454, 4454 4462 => -0.20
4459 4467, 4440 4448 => 0.09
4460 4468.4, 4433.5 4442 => -0.06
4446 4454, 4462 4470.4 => -0.01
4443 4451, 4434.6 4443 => -0.11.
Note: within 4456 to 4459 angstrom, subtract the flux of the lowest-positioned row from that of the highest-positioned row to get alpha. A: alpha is 1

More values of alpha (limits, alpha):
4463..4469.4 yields 0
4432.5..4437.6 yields -2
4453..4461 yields -1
